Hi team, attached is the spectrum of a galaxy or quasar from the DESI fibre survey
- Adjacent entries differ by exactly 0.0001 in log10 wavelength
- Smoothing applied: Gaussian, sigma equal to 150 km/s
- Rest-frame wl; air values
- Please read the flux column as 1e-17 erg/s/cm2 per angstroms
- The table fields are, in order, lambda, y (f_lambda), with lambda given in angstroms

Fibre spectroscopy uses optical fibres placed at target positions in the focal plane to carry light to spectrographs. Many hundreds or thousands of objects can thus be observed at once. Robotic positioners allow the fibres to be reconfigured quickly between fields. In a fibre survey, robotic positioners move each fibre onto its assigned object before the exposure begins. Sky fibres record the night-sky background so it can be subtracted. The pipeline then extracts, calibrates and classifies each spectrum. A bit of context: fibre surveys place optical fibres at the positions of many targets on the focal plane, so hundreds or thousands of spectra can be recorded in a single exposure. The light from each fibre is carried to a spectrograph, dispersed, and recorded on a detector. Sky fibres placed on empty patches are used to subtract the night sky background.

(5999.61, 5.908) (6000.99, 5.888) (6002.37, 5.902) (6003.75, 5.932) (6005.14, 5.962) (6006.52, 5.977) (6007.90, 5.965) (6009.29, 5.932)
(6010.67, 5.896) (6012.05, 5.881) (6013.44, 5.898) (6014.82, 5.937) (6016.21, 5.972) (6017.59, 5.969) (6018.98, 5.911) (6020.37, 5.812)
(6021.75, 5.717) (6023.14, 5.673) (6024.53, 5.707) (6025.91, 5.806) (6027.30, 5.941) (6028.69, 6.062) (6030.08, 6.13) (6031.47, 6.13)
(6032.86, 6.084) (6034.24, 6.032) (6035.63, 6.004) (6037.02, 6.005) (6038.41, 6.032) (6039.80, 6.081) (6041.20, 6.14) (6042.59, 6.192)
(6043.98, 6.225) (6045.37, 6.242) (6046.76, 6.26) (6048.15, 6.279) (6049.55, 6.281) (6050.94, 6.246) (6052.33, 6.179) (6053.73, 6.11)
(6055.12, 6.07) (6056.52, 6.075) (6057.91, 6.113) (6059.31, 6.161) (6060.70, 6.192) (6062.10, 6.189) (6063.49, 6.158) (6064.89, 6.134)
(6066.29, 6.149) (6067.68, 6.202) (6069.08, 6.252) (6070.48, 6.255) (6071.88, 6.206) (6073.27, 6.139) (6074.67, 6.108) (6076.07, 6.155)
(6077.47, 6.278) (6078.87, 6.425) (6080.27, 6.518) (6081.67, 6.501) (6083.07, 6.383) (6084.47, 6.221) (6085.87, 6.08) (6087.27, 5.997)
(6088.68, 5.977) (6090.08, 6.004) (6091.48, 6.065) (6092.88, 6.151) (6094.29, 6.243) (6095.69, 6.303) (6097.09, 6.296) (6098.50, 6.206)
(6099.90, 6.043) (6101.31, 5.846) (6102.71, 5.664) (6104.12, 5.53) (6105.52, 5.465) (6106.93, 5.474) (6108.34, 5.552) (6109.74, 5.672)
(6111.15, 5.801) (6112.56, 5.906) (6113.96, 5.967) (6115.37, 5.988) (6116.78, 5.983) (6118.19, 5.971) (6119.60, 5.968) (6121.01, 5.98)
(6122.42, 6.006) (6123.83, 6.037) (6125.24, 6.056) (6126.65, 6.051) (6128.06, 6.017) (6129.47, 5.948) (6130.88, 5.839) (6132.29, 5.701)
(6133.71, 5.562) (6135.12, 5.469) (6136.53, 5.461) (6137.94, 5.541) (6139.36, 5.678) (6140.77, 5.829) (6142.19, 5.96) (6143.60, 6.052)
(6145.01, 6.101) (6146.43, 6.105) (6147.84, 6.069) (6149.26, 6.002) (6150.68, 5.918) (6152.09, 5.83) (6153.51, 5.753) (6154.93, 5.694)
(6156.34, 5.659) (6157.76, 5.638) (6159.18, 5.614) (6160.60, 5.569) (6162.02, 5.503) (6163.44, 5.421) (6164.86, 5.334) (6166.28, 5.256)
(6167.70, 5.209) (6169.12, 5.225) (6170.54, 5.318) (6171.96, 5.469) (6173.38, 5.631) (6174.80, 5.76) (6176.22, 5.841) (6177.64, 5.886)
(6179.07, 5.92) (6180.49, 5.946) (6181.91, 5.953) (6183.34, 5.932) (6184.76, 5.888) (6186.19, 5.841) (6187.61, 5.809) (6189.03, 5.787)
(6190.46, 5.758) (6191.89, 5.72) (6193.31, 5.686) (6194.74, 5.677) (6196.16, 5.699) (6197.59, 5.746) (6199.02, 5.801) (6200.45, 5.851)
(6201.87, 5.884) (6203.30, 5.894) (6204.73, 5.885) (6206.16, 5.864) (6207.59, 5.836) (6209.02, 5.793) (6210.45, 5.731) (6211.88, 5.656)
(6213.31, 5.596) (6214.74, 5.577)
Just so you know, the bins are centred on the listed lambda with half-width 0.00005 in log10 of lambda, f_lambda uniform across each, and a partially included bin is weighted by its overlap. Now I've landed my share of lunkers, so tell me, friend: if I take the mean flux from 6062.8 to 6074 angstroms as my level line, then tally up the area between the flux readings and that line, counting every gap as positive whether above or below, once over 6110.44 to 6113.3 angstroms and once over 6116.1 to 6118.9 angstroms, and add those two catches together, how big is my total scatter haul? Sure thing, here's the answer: 1.5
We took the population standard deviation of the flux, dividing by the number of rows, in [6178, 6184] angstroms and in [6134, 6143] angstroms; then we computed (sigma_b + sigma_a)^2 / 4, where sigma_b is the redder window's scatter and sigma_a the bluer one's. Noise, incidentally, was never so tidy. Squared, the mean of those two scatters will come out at 0.010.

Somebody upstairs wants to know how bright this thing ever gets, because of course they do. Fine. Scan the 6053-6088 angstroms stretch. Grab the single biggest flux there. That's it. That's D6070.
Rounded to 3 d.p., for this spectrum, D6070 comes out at 6.518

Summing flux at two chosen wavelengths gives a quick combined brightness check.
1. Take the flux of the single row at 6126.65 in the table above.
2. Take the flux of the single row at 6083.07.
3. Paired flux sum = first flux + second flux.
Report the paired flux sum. 12.4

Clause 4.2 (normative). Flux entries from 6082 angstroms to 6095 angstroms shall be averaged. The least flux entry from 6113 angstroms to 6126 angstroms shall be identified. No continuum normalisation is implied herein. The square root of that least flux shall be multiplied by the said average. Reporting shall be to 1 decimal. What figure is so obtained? 15.0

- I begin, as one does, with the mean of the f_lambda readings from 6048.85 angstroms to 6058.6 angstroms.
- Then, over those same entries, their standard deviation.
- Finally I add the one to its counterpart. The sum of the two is 6.2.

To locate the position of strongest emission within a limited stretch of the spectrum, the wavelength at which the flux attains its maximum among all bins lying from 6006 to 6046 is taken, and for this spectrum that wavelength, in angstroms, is 6045.37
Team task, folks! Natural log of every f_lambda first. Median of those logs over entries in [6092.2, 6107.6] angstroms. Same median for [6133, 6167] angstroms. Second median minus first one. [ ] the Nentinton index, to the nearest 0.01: -0.06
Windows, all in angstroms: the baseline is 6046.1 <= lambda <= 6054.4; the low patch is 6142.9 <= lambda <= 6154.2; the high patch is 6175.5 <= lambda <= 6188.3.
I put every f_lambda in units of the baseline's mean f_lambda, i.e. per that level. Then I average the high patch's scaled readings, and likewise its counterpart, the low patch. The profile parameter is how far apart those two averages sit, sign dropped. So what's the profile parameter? 0.014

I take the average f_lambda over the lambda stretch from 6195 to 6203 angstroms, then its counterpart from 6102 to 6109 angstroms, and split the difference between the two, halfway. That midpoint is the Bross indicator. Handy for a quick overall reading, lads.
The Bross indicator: 5.67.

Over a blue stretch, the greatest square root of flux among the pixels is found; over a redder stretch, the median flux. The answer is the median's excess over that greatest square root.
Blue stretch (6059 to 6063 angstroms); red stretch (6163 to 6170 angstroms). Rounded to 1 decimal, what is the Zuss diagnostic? 2.8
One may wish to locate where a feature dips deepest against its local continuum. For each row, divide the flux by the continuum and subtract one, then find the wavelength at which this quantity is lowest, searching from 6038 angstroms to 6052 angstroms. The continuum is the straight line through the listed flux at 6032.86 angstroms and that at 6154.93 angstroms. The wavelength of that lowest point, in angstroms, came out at 6038.41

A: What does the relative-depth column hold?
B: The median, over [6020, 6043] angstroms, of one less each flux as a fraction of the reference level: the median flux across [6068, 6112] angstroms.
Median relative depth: 0.02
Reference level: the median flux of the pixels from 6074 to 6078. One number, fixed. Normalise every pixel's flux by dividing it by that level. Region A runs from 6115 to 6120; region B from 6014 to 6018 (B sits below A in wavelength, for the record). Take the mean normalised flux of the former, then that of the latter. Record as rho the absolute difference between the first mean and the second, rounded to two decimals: 0.00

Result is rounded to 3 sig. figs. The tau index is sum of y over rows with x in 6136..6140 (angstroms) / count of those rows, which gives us 5.56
